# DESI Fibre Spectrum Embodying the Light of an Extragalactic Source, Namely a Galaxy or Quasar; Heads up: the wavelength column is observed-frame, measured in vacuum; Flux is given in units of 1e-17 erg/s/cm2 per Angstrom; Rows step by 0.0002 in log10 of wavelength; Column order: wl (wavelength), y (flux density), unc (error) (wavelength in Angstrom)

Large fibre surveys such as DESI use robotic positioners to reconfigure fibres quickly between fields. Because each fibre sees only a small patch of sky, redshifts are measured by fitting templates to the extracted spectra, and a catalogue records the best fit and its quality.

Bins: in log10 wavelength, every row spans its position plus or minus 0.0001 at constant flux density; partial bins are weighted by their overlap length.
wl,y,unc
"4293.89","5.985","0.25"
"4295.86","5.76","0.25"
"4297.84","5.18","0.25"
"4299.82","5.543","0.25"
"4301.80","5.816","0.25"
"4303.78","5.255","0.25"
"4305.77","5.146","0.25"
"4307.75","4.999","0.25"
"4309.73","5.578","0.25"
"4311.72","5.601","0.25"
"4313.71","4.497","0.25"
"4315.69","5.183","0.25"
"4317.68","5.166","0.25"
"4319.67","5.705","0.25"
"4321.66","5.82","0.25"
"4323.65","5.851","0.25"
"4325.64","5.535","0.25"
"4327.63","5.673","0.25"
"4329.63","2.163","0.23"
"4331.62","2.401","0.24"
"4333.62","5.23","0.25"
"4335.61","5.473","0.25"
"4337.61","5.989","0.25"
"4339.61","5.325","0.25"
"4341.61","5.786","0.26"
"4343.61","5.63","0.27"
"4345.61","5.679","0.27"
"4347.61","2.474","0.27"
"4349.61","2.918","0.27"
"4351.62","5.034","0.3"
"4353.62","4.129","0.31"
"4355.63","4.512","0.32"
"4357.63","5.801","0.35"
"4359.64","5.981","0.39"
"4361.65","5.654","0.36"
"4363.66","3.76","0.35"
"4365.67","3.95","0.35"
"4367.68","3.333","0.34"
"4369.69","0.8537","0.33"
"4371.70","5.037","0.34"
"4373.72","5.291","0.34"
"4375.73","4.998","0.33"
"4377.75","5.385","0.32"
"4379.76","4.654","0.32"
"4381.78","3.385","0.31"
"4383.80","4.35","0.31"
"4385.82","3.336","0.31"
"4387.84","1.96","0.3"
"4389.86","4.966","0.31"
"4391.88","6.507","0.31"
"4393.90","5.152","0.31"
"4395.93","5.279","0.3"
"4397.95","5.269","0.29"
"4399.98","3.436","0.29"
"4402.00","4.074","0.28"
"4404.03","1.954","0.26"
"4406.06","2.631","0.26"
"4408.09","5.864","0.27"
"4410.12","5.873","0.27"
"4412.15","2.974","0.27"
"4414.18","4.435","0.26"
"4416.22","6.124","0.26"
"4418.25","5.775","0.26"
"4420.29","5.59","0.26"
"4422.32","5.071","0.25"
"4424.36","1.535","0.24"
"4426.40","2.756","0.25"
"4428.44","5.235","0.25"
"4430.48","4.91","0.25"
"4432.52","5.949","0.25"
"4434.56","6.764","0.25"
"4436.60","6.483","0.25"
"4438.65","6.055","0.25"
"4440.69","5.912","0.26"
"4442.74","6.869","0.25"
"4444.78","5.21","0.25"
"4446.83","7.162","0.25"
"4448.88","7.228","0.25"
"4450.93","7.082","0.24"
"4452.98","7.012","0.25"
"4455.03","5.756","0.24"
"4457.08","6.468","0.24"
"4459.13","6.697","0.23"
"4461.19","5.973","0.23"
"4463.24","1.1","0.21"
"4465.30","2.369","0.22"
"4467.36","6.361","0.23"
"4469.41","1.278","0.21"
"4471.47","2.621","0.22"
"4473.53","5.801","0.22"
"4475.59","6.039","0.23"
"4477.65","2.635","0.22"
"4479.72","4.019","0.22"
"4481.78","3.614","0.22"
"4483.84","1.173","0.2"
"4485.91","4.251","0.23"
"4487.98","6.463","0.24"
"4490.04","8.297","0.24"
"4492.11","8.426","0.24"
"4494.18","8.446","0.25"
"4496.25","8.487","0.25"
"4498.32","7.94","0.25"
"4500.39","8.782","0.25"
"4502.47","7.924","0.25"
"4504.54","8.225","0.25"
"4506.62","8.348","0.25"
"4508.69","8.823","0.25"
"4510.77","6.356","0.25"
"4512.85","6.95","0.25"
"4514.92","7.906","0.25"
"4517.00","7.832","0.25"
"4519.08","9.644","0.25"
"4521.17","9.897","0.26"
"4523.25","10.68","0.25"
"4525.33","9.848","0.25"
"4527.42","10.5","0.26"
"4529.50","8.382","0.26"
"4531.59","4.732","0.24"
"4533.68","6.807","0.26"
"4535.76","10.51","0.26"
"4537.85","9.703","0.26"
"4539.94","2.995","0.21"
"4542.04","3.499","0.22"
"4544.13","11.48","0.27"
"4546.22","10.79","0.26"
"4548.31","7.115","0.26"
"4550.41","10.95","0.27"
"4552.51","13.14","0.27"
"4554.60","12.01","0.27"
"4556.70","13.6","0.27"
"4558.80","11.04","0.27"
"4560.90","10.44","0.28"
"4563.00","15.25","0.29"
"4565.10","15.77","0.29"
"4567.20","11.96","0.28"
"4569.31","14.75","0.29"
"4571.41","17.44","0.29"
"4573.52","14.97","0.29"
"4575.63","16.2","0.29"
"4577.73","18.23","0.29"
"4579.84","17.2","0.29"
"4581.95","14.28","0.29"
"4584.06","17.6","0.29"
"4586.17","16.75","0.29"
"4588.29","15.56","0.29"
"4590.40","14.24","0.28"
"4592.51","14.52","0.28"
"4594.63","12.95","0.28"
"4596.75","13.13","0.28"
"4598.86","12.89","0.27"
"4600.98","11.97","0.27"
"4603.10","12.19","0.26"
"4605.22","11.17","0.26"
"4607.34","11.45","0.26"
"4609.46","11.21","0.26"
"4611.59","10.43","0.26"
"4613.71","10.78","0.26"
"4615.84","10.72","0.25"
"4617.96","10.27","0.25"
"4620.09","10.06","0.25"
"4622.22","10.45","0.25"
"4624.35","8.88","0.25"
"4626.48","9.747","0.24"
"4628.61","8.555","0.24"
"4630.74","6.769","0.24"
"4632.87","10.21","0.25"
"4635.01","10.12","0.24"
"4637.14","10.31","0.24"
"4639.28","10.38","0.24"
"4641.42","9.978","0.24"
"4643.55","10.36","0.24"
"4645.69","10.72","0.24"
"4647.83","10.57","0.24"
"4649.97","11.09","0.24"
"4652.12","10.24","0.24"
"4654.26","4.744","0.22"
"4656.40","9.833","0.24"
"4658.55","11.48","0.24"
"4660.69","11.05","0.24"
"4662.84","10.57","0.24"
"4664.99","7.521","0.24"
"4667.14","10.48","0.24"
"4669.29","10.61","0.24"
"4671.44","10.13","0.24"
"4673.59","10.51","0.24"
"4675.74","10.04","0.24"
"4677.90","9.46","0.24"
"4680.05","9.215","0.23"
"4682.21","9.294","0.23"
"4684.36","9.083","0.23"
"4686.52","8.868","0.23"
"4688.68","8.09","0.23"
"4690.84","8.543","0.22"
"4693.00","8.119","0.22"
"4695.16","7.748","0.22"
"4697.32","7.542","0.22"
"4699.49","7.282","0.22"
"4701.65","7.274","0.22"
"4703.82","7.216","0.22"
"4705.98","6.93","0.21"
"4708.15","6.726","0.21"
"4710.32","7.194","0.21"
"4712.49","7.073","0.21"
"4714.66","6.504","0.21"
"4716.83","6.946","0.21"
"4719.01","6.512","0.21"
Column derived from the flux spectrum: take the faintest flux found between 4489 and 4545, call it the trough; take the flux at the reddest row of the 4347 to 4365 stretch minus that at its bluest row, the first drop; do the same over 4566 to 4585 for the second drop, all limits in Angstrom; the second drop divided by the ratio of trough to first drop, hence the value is 2.4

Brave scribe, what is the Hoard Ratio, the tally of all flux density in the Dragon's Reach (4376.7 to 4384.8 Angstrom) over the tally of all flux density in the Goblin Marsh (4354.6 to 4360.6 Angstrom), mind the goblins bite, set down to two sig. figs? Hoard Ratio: 1.1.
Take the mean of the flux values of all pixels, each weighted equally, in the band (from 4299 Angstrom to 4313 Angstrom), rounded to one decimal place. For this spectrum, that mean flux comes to 5.4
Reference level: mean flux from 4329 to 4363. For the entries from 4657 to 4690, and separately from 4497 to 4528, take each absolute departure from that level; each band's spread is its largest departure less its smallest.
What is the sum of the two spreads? 8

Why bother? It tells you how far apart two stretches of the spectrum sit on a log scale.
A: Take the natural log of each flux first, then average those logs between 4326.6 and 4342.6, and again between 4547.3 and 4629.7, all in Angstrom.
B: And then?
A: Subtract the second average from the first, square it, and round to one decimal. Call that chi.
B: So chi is 1.1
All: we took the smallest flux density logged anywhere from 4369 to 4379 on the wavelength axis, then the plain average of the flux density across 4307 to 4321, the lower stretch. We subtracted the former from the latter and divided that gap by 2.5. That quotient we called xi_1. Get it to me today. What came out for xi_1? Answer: 1.8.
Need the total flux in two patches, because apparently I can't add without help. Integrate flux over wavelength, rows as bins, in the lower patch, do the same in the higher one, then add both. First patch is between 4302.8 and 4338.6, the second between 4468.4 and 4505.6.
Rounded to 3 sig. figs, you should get 398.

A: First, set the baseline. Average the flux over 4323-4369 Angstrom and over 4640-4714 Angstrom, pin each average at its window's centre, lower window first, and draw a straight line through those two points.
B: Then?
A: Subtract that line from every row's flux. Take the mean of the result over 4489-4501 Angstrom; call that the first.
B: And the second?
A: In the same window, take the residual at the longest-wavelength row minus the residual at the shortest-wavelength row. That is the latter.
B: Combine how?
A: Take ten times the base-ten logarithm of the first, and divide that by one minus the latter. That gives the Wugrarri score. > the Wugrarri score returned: 4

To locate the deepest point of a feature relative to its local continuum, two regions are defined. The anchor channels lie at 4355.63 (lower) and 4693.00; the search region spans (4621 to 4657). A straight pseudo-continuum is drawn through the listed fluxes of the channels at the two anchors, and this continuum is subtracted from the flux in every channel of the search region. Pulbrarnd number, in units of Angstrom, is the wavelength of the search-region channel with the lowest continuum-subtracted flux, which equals 4654.26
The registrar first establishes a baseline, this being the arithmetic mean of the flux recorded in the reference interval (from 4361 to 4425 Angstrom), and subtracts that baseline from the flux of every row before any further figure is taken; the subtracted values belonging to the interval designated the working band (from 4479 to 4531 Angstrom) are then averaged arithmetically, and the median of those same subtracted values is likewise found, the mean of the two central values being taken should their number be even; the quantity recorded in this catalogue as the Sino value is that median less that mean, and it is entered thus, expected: 0.65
